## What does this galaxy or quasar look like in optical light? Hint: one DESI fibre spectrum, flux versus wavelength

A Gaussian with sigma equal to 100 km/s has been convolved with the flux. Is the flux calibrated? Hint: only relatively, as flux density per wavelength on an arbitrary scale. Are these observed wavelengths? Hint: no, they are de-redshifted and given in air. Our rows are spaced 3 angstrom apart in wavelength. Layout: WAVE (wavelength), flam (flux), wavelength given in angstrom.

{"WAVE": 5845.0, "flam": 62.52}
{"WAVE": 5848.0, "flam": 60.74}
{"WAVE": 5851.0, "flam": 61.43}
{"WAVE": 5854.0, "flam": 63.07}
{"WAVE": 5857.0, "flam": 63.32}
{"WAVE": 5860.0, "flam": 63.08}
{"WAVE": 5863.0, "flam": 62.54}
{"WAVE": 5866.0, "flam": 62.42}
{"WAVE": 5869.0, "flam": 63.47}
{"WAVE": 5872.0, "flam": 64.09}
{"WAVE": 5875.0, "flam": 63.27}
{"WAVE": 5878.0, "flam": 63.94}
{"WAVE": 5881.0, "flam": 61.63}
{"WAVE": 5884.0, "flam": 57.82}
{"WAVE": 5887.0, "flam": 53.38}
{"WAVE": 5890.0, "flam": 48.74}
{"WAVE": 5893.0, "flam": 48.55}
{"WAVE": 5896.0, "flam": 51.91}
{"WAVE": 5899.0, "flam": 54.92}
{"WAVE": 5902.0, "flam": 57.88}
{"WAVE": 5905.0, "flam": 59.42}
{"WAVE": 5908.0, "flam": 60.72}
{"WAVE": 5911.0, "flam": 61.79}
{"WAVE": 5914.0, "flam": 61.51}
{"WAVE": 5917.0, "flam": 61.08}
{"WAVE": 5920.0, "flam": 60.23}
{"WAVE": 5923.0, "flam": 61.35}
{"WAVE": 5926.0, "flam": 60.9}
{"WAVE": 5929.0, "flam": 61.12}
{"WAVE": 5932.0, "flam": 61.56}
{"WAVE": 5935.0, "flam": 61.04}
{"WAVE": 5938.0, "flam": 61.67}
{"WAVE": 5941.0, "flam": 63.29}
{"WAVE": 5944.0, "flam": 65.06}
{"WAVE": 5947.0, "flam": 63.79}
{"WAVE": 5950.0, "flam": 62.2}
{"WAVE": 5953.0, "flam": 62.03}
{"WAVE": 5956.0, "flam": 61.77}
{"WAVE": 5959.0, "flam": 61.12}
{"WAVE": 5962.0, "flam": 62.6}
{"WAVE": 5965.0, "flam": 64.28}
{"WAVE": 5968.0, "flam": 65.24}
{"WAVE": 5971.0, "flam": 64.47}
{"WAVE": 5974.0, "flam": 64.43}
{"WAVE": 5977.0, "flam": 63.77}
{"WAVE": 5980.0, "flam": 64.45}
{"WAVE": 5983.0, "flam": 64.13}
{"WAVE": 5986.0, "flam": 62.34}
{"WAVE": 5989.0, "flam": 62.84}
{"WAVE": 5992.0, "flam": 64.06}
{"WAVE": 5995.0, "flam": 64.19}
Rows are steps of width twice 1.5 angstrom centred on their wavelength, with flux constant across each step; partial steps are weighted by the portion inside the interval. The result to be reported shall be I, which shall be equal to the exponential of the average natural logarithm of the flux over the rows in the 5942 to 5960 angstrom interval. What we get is 62.6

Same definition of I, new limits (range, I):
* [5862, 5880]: 63.3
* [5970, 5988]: 63.9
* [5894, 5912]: 57.7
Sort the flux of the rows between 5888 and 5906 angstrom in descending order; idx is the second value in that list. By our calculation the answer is 57.88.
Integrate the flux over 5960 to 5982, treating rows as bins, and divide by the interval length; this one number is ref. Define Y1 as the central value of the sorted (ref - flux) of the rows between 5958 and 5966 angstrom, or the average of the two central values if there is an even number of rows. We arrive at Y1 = 1.5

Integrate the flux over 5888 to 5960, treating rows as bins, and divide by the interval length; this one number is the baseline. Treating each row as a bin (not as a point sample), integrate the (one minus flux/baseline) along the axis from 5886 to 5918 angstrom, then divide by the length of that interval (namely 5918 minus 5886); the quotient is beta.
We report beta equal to 0.06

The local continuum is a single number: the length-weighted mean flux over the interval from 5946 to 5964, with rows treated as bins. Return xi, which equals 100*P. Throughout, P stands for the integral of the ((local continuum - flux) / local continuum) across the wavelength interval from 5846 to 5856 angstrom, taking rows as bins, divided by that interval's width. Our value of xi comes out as 0.6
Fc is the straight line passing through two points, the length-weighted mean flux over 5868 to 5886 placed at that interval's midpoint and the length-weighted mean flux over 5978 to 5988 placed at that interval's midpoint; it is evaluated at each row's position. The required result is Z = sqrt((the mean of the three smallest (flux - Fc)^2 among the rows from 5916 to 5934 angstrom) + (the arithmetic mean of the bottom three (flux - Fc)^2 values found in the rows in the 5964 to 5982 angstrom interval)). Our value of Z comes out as 1.6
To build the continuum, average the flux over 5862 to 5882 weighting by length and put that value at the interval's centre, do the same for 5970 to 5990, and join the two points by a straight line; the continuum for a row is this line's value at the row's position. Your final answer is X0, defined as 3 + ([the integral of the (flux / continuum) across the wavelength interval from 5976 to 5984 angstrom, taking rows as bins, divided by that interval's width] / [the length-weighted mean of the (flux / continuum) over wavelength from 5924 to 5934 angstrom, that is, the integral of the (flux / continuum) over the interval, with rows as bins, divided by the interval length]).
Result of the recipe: 4.04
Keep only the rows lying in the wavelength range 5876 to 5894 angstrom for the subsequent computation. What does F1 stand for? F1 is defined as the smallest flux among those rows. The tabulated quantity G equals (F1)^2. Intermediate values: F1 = 48.55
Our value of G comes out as 2357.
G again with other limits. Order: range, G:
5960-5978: 3919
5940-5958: 3816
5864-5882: 3798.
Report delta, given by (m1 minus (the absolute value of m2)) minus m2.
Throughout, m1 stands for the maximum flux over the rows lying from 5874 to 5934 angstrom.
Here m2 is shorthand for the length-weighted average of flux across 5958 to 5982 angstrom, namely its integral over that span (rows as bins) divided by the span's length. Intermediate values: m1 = 63.94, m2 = 63.9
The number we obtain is -64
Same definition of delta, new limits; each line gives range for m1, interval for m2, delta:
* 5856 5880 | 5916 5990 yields -61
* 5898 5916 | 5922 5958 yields -63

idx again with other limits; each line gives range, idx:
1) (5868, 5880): 63.94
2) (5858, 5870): 63.08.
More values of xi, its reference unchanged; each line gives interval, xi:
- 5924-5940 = 1.5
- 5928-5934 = 1.5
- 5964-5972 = -3.9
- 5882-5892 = 14.1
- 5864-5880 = -1.7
